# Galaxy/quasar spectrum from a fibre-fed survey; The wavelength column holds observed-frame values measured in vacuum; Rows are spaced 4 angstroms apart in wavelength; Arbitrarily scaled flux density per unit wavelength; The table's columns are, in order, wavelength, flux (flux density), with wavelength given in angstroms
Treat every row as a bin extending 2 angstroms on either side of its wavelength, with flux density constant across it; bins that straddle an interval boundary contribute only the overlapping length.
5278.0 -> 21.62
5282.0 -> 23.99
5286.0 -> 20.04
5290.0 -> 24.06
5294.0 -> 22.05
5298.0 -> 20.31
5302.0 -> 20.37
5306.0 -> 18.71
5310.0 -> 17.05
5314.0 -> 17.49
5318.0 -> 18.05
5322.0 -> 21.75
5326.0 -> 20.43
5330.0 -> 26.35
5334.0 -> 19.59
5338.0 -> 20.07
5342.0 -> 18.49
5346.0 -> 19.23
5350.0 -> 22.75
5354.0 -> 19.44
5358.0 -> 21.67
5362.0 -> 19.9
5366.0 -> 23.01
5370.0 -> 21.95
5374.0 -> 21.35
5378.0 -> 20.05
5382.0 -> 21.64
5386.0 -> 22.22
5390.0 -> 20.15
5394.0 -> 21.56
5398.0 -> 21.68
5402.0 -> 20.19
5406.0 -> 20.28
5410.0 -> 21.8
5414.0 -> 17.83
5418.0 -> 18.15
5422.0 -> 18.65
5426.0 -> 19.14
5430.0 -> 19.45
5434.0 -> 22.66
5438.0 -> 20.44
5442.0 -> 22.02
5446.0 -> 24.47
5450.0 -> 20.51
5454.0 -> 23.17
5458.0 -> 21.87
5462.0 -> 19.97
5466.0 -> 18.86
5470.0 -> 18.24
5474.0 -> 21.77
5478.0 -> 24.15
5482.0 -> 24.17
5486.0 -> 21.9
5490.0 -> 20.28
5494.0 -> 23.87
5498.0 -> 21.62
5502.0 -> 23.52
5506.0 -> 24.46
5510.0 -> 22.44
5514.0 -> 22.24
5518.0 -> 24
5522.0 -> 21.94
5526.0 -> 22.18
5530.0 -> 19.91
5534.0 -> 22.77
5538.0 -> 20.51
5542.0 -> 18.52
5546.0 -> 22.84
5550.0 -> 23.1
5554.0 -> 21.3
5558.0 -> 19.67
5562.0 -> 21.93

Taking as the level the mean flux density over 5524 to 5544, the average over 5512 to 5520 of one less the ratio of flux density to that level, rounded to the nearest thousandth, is -0.113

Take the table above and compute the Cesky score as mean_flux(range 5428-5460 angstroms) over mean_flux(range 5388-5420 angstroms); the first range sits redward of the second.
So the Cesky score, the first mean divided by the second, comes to 1.080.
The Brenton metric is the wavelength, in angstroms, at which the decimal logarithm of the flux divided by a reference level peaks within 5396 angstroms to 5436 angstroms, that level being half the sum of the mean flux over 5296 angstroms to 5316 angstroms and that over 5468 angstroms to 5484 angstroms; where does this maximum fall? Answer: 5434.0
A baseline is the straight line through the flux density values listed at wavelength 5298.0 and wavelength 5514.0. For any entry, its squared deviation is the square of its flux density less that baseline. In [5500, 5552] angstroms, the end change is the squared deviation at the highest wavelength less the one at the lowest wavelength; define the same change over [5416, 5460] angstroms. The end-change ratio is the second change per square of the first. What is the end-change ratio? -3.9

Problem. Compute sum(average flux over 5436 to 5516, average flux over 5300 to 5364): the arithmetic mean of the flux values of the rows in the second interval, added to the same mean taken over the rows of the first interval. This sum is 42.1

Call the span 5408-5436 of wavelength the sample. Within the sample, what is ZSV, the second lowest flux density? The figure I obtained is 18.15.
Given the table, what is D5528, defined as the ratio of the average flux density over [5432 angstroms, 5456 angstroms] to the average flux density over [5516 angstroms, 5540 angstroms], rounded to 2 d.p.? 1.01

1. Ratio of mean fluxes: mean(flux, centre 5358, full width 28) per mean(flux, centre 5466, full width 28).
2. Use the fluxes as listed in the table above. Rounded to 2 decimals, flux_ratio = 1.00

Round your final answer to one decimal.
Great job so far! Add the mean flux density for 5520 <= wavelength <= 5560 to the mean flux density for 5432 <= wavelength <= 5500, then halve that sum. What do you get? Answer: 21.5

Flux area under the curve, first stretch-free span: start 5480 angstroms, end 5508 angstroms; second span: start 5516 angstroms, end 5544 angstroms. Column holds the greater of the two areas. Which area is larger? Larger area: 639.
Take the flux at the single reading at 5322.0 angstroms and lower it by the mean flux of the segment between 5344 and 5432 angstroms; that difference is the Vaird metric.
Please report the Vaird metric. 1.2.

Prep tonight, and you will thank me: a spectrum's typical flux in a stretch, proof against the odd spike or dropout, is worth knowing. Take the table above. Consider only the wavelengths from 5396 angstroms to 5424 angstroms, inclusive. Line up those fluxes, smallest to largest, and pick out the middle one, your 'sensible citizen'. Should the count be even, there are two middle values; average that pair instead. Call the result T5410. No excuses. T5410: 20.2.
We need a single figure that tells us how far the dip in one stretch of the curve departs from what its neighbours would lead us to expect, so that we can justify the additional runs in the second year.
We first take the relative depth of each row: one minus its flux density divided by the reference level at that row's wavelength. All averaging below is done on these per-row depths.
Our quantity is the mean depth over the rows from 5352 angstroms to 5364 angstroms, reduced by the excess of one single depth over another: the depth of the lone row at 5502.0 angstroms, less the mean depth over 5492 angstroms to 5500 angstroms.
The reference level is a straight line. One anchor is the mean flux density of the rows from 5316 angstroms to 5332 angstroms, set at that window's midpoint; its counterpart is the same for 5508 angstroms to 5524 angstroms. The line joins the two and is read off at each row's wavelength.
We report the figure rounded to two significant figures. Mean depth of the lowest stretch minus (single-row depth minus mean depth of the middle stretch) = 0.10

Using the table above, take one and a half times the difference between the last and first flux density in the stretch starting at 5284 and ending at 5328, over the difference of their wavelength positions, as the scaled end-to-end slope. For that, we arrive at 0.015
